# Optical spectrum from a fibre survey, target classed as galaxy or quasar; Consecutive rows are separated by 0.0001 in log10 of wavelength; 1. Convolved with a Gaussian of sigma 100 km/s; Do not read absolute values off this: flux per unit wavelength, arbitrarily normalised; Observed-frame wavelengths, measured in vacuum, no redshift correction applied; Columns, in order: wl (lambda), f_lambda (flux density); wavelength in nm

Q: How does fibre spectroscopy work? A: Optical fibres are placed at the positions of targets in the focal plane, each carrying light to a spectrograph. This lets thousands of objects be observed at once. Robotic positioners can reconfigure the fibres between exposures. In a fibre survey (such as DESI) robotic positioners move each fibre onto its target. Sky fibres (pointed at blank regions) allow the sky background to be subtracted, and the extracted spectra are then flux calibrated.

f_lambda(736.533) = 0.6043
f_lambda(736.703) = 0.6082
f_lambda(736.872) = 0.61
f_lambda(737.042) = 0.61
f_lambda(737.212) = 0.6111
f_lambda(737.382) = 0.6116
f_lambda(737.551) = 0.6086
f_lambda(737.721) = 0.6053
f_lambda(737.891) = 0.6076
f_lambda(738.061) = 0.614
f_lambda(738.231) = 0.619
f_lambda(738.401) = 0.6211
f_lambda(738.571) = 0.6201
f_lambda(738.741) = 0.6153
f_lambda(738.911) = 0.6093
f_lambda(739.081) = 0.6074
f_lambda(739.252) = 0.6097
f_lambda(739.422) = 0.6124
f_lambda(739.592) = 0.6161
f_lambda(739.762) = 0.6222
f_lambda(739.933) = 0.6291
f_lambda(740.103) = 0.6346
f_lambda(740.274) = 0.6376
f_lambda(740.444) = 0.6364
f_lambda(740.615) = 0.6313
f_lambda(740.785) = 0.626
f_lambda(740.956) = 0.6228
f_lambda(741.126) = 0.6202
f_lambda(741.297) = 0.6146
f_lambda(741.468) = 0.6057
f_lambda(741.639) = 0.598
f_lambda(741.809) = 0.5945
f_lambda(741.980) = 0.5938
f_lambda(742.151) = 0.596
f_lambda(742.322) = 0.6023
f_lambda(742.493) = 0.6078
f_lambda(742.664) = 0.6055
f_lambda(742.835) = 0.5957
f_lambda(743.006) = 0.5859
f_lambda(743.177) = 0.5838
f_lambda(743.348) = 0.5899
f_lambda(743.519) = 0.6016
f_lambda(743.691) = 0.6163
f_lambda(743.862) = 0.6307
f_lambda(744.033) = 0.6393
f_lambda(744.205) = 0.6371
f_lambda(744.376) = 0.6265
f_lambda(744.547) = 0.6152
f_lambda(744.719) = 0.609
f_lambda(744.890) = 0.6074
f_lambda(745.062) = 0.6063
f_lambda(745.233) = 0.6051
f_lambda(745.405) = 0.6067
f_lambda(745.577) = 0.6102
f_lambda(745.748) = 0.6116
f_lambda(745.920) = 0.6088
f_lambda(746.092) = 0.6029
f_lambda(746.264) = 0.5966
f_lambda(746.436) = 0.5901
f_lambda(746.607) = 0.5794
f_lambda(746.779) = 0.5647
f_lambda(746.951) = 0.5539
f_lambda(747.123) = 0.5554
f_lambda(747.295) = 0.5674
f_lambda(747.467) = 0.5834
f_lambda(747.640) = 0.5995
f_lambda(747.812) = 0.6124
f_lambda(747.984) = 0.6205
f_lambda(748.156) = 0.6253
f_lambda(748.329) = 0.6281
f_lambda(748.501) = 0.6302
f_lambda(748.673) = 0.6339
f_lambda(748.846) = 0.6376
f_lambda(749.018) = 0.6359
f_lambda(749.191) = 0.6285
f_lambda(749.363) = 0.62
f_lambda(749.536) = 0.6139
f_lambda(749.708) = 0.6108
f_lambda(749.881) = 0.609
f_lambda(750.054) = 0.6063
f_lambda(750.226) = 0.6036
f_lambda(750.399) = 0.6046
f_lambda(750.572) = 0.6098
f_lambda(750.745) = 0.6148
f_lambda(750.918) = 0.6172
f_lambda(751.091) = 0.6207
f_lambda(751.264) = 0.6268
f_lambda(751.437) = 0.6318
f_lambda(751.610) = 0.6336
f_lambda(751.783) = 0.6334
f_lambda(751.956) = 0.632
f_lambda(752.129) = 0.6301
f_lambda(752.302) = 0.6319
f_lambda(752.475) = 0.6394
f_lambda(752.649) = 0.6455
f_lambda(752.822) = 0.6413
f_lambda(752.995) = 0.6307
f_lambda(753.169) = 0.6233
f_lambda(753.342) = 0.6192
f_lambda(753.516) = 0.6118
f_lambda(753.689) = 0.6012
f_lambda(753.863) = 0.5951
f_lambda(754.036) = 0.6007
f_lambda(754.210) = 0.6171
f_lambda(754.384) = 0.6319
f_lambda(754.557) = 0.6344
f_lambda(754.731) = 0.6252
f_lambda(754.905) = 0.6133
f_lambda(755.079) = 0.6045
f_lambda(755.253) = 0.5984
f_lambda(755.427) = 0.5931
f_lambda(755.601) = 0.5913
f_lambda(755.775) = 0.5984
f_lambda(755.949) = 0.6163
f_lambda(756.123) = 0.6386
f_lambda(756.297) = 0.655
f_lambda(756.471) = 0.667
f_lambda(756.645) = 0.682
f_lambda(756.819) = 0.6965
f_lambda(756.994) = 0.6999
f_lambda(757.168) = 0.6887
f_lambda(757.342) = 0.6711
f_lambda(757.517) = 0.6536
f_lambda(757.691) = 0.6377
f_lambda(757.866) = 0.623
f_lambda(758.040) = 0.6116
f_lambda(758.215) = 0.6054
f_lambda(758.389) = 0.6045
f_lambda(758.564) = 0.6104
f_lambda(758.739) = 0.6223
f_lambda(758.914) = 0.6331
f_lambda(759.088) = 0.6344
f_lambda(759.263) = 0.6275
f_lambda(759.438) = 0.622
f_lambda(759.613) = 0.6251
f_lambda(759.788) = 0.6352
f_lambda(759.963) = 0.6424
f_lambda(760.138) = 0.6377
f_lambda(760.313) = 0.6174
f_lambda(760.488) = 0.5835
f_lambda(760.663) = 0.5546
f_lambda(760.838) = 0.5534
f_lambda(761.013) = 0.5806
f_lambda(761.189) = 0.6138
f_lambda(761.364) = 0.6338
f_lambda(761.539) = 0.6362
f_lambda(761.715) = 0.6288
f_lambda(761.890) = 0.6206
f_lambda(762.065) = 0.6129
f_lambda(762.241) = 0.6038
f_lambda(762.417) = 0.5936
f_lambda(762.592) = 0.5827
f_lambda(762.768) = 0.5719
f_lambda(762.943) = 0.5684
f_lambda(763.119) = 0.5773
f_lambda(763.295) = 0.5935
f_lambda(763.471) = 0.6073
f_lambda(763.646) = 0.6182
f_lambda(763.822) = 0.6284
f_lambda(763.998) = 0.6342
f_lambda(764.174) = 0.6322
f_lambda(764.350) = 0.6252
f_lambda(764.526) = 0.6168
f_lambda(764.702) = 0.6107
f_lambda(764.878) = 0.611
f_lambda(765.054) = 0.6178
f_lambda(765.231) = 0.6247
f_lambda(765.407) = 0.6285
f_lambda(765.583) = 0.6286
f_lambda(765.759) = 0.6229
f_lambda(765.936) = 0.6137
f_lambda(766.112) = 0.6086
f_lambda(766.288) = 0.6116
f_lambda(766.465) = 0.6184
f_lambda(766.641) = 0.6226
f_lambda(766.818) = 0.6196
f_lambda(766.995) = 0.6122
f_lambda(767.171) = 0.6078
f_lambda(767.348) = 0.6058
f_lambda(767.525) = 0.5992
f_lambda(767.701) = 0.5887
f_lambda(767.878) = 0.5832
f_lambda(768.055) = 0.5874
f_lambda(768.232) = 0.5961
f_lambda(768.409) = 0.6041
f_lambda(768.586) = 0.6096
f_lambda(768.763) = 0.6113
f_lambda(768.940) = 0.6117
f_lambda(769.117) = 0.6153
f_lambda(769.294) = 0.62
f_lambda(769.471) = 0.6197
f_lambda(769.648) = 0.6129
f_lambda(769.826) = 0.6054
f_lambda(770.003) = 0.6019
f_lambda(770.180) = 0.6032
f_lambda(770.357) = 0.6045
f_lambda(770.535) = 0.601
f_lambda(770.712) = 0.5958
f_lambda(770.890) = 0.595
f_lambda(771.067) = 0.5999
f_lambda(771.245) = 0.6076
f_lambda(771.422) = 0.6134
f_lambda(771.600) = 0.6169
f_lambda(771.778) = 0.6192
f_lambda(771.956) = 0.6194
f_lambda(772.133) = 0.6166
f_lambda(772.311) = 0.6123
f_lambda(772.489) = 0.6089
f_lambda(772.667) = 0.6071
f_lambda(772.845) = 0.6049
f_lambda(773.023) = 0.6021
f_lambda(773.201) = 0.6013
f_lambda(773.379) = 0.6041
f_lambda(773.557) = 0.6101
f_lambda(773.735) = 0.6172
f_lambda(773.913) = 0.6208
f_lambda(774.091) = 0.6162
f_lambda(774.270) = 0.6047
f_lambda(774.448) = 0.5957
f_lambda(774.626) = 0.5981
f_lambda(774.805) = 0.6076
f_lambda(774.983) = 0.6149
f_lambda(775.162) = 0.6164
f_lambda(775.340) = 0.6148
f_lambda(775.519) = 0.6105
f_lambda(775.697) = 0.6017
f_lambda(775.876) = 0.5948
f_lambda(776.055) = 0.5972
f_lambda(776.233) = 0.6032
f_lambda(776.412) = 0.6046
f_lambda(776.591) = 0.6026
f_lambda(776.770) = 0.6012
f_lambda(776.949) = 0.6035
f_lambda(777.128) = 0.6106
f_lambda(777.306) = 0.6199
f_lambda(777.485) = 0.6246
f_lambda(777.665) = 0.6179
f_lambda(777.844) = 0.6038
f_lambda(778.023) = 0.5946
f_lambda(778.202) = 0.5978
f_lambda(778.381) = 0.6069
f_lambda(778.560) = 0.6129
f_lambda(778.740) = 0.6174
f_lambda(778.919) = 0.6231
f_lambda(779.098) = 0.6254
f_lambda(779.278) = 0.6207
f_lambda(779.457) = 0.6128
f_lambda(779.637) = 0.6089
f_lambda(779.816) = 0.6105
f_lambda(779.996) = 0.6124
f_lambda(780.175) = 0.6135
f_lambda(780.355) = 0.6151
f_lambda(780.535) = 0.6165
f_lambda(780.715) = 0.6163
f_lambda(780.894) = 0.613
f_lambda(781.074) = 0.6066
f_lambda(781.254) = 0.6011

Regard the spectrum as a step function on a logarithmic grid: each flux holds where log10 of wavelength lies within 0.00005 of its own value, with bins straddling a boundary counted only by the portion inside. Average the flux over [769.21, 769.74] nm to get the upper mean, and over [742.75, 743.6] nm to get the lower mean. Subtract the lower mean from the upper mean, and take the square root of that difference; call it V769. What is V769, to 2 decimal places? 0.16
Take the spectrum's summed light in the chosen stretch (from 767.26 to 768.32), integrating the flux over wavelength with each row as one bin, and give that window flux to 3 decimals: 0.629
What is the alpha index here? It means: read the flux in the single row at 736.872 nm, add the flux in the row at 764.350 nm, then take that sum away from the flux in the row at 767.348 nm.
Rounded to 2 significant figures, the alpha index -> -0.63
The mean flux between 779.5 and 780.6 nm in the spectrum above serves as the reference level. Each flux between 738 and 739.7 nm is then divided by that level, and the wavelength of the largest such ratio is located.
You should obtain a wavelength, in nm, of 738.401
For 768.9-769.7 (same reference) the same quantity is 769.294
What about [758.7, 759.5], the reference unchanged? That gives 759.088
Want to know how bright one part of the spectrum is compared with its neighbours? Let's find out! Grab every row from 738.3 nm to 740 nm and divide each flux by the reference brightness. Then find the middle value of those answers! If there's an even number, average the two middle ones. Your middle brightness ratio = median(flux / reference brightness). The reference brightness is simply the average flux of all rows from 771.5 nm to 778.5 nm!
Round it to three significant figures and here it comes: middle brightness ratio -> 1.01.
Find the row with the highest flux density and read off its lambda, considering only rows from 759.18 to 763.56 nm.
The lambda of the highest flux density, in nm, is 759.963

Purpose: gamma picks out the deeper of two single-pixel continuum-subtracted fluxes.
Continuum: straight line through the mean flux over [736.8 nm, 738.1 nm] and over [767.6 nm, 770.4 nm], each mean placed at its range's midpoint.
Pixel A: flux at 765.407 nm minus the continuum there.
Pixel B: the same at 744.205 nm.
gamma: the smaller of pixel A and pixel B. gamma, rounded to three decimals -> 0.023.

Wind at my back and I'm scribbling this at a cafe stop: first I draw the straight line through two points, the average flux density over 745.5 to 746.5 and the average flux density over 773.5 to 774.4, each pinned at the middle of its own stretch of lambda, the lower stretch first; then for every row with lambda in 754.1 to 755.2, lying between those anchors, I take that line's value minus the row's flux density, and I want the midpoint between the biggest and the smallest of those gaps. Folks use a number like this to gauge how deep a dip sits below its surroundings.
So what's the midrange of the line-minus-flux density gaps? -0.013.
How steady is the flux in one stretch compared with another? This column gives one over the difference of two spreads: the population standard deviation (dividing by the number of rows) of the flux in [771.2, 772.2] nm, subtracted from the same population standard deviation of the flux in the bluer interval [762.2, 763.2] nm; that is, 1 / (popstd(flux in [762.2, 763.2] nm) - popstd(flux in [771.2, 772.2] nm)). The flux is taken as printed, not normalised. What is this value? 121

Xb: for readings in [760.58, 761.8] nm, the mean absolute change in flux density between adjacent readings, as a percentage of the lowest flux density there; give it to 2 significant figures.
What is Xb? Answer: 2.8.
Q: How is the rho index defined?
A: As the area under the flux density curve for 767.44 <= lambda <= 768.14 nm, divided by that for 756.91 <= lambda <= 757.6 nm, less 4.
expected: -3.12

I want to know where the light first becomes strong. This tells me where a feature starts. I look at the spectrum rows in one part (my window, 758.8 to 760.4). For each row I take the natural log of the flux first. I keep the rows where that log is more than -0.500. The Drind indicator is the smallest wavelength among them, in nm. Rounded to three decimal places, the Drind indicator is 758.914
